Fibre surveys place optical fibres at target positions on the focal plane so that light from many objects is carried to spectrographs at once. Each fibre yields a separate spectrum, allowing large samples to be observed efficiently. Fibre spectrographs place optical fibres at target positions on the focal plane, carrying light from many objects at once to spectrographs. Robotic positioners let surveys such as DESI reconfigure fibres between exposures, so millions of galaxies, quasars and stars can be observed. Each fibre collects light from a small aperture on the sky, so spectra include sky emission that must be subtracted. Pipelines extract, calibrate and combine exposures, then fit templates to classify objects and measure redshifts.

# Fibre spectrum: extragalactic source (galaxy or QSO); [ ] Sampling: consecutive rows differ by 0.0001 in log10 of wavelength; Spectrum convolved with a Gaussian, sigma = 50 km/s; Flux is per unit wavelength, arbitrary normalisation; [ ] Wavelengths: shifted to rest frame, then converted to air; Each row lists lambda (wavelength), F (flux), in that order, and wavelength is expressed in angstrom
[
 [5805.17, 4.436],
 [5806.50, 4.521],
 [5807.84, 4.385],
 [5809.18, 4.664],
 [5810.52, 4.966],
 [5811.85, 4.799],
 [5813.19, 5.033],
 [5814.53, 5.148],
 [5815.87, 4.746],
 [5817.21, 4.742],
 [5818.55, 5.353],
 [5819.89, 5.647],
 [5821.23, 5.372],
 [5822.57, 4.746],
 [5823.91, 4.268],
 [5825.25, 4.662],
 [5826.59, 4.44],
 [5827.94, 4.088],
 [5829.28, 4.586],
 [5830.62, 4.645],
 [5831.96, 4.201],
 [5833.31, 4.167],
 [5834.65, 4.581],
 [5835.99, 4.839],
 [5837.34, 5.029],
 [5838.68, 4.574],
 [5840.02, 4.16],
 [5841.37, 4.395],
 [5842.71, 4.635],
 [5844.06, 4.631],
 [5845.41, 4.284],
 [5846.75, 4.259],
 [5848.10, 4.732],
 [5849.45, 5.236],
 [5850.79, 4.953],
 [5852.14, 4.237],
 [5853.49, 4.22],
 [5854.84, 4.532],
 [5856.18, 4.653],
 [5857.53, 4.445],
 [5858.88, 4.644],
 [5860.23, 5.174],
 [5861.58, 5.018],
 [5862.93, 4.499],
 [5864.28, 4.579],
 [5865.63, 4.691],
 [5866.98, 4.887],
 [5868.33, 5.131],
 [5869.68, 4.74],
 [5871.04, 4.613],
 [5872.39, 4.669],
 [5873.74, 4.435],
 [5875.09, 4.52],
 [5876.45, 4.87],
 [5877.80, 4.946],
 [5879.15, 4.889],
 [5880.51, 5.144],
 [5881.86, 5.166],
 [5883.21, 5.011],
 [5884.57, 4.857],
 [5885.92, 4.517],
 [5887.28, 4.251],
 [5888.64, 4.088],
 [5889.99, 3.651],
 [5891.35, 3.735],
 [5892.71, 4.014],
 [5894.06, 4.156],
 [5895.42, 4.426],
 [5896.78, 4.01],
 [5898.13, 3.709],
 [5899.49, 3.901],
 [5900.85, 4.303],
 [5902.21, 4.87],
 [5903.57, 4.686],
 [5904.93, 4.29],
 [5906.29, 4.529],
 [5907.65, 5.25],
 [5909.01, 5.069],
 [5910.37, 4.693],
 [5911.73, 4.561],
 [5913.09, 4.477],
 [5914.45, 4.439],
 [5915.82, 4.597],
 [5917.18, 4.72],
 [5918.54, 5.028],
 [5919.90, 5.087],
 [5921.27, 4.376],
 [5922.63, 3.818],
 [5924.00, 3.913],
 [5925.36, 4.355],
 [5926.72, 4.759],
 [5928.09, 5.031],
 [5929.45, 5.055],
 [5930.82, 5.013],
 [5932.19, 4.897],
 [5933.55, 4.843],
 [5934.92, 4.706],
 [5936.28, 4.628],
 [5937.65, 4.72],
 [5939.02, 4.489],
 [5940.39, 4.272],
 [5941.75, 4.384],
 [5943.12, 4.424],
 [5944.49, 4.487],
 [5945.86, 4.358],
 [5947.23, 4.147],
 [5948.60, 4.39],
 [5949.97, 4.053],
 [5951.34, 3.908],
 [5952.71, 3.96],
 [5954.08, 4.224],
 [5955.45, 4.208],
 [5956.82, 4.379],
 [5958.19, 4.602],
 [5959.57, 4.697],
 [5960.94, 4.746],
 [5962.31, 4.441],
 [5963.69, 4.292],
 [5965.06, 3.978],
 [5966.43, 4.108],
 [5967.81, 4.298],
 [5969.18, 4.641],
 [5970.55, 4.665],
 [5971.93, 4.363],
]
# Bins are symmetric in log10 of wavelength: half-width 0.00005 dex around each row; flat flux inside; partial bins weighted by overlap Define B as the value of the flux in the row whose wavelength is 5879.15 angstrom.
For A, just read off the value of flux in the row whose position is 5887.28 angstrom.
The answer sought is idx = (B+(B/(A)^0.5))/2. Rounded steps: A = 4.251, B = 4.889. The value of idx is 3.63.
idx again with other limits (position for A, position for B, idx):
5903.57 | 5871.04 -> 3.37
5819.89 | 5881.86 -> 3.67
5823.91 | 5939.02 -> 3.33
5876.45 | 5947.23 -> 3.01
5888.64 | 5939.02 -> 3.35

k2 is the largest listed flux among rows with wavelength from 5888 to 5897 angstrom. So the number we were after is 4.426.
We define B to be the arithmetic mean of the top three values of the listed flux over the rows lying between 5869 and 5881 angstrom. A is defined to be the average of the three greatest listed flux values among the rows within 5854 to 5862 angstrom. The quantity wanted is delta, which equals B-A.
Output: 0.0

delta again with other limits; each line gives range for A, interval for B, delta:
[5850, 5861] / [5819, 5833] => 0.3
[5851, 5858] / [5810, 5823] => 0.9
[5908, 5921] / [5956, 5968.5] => -0.4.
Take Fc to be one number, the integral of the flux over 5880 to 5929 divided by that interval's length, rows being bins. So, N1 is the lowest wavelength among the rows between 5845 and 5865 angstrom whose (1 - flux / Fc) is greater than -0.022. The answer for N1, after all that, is 5845.41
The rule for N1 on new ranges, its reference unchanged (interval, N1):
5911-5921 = 5911.73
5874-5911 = 5875.09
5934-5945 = 5939.02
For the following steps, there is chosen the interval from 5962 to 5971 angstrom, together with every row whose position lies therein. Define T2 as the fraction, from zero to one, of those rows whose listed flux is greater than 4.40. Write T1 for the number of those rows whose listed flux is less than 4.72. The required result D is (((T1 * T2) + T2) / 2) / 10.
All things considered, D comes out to 0.17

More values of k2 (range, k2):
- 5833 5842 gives 5.029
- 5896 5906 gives 4.87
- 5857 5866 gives 5.174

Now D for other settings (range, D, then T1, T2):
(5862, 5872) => 0.25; 4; 1.0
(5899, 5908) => 0.17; 5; 0.6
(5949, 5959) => 0.06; 7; 0.1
